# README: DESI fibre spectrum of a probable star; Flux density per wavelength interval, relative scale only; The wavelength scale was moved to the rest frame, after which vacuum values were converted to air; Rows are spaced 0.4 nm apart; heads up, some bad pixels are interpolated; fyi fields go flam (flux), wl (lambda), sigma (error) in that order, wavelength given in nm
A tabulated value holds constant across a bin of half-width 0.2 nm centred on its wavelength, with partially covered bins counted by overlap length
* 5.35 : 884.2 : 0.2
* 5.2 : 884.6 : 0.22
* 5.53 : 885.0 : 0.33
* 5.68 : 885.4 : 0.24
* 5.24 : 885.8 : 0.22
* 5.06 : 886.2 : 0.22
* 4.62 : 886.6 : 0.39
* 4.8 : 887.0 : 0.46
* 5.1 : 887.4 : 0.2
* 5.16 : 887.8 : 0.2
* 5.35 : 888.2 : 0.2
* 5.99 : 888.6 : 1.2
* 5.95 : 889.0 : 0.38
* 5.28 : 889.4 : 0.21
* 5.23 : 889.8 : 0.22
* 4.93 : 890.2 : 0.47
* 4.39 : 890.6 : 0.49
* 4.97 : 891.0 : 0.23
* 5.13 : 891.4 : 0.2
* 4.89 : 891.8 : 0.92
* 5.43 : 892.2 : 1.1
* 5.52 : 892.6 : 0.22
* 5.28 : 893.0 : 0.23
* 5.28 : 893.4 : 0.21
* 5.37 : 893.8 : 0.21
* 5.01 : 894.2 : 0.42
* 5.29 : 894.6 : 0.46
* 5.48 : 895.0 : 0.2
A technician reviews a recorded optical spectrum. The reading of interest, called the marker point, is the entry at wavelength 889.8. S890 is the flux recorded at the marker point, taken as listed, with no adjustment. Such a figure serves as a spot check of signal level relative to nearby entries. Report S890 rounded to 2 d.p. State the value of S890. 5.23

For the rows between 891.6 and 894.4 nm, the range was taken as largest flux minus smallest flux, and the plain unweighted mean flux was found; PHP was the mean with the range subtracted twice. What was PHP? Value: 3.99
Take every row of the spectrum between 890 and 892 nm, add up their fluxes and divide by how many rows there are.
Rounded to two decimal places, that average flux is 4.86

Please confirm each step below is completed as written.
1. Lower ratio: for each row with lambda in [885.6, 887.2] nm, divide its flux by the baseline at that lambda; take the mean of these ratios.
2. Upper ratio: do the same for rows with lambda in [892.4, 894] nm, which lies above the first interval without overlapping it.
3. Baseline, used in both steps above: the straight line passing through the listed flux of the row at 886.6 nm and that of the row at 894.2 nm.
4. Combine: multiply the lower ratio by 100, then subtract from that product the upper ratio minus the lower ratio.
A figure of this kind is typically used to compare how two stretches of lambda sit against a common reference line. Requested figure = 107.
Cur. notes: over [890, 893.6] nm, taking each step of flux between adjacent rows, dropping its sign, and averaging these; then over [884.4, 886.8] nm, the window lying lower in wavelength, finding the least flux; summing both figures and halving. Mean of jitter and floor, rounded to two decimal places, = 2.46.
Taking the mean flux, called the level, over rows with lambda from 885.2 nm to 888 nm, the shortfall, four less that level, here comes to -1.1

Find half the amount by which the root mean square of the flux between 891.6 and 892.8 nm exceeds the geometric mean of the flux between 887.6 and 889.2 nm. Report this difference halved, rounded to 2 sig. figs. -0.16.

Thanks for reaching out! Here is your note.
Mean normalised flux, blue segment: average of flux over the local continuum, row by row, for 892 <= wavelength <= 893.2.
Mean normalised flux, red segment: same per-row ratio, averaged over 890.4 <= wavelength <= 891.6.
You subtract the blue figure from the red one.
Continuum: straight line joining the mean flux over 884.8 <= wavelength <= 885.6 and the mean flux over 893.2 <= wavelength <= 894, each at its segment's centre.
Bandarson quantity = -0.12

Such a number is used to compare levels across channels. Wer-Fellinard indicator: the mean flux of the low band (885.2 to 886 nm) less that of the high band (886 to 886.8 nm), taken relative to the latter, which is 0.13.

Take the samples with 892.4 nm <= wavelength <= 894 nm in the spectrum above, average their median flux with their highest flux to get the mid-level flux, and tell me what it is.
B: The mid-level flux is 5.42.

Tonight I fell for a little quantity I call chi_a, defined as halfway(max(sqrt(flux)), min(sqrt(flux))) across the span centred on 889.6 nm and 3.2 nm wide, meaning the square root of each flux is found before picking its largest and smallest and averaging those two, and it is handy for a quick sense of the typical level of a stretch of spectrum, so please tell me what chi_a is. 2.27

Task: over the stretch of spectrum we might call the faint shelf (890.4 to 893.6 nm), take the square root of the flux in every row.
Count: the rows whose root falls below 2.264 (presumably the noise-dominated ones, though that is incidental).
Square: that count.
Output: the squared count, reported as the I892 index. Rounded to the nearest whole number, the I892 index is 9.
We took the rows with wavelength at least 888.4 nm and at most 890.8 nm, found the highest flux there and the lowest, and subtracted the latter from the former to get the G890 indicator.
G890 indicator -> 1.6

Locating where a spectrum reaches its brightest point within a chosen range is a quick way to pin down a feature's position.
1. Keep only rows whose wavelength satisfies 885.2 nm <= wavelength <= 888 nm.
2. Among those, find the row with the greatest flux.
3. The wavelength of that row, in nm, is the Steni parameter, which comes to 885.4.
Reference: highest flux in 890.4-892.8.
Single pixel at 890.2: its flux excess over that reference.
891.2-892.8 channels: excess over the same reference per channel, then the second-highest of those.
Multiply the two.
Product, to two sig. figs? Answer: 0.053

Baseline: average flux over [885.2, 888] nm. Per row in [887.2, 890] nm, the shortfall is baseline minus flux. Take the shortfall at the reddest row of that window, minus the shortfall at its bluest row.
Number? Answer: -0.13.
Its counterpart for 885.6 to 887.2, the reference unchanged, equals 0.44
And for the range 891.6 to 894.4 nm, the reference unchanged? -0.12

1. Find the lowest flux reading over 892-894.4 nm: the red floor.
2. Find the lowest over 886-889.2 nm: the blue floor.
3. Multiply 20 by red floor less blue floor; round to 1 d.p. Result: 7.8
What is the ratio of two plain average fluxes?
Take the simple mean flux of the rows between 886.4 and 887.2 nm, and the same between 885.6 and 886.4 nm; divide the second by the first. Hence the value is 1.09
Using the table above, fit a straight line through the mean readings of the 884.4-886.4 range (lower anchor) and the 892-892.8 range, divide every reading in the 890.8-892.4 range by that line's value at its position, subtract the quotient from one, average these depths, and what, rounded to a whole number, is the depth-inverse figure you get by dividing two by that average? 31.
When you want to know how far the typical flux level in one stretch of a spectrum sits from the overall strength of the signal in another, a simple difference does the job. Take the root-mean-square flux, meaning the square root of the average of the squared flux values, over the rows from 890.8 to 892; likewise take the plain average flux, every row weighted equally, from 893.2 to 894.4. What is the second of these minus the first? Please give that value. 0.22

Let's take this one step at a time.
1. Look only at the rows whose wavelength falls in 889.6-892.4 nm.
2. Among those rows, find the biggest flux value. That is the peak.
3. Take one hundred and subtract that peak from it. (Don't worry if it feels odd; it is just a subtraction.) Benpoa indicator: 94.6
